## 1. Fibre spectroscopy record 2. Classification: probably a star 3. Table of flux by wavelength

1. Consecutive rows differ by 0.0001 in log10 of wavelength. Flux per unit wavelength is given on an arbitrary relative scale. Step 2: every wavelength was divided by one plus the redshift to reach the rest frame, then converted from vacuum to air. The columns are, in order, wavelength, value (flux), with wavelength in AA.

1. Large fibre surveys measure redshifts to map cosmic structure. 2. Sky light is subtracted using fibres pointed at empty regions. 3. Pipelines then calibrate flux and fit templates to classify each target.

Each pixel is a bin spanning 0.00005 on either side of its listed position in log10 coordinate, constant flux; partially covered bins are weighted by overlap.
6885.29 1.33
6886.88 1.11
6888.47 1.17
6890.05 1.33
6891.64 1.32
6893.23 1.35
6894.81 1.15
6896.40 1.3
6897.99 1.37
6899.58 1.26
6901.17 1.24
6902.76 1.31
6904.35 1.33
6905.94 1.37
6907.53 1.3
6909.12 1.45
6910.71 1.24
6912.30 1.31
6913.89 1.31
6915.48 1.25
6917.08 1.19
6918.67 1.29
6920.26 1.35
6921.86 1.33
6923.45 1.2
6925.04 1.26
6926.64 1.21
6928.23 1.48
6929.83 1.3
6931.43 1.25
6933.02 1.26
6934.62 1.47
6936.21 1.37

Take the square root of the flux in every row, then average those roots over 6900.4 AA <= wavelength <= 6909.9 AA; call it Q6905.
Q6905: 1.15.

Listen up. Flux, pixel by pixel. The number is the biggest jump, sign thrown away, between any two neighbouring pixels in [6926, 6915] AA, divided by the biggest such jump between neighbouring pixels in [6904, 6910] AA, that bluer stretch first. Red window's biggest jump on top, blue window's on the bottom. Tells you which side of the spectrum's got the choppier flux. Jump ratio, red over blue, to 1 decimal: 0.9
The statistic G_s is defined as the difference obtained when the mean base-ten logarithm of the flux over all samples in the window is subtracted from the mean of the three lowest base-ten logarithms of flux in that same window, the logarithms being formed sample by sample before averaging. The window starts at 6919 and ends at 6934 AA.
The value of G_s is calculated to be -0.025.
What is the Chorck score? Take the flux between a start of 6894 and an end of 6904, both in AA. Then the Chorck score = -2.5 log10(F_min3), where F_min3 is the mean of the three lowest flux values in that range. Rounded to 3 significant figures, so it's -0.213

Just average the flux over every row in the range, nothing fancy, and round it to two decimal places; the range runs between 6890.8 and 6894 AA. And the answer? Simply 1.33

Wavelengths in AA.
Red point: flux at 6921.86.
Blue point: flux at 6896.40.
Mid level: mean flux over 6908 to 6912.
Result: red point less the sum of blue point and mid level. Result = -1.31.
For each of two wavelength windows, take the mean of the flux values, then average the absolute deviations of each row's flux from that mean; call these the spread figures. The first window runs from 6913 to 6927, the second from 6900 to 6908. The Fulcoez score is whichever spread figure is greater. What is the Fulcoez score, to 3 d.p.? 0.048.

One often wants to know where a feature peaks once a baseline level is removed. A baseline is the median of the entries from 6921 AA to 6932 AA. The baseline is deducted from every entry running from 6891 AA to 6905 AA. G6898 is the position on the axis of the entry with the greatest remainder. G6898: 6897.99 AA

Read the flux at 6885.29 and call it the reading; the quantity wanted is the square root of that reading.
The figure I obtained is 1.15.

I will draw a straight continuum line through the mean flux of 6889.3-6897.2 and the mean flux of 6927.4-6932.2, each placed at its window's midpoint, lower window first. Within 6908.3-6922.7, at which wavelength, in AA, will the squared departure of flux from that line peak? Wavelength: 6909.12 AA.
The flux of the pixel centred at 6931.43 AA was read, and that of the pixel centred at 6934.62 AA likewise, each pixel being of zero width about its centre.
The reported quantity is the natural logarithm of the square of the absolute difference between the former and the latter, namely -3.0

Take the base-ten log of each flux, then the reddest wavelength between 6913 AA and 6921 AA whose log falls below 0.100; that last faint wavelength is 6917.08 AA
